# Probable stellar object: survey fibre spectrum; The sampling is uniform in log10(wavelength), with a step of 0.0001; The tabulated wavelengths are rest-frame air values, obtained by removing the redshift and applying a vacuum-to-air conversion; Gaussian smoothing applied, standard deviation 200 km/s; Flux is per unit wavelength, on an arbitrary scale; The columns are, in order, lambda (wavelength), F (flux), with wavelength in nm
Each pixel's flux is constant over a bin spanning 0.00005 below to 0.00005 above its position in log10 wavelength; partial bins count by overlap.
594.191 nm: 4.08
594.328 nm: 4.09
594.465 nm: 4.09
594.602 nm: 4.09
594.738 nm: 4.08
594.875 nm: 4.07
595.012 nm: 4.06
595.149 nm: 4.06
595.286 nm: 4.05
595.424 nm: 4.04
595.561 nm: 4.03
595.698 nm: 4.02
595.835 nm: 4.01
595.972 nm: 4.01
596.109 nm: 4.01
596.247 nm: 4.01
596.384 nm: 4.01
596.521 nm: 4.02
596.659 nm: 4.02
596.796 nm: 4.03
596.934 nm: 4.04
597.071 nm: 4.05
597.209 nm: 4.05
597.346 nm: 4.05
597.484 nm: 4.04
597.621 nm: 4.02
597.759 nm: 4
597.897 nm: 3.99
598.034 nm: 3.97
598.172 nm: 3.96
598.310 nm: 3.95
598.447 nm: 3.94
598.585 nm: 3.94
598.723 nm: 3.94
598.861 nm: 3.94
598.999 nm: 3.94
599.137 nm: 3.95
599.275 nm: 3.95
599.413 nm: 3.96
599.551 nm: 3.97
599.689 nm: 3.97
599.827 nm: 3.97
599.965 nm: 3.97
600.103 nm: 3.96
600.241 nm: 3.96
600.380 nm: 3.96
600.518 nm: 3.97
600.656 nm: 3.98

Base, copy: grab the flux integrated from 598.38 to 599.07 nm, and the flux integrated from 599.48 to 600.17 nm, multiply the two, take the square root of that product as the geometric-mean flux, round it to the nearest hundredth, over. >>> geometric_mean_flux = 2.73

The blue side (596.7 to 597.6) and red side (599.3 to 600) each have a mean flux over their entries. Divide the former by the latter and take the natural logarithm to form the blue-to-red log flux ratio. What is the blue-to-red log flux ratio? 0.019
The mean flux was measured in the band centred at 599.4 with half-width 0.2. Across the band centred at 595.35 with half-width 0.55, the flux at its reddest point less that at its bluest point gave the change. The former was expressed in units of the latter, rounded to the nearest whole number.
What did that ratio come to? -66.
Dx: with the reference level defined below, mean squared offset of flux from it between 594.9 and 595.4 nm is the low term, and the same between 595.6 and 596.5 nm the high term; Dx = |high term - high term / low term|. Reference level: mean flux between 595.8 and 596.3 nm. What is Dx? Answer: 0.0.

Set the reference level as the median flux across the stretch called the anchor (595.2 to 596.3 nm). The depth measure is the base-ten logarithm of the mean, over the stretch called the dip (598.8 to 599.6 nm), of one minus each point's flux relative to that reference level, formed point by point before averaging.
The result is -1.80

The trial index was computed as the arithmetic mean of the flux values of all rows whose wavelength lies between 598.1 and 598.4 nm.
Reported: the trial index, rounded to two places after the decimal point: 3.96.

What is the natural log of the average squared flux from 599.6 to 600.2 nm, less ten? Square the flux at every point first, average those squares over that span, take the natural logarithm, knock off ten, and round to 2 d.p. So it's -7.24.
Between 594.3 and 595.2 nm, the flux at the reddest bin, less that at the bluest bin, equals -0.03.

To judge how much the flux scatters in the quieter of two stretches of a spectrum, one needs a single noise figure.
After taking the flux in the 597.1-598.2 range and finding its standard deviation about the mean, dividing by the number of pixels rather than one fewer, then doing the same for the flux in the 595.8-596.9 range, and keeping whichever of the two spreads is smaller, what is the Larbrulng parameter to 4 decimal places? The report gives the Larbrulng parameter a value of 0.0071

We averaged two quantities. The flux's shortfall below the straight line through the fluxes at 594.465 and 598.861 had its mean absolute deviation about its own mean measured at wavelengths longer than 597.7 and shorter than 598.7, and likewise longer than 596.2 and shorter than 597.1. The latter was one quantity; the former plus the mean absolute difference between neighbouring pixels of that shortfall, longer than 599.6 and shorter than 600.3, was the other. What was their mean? 0.018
